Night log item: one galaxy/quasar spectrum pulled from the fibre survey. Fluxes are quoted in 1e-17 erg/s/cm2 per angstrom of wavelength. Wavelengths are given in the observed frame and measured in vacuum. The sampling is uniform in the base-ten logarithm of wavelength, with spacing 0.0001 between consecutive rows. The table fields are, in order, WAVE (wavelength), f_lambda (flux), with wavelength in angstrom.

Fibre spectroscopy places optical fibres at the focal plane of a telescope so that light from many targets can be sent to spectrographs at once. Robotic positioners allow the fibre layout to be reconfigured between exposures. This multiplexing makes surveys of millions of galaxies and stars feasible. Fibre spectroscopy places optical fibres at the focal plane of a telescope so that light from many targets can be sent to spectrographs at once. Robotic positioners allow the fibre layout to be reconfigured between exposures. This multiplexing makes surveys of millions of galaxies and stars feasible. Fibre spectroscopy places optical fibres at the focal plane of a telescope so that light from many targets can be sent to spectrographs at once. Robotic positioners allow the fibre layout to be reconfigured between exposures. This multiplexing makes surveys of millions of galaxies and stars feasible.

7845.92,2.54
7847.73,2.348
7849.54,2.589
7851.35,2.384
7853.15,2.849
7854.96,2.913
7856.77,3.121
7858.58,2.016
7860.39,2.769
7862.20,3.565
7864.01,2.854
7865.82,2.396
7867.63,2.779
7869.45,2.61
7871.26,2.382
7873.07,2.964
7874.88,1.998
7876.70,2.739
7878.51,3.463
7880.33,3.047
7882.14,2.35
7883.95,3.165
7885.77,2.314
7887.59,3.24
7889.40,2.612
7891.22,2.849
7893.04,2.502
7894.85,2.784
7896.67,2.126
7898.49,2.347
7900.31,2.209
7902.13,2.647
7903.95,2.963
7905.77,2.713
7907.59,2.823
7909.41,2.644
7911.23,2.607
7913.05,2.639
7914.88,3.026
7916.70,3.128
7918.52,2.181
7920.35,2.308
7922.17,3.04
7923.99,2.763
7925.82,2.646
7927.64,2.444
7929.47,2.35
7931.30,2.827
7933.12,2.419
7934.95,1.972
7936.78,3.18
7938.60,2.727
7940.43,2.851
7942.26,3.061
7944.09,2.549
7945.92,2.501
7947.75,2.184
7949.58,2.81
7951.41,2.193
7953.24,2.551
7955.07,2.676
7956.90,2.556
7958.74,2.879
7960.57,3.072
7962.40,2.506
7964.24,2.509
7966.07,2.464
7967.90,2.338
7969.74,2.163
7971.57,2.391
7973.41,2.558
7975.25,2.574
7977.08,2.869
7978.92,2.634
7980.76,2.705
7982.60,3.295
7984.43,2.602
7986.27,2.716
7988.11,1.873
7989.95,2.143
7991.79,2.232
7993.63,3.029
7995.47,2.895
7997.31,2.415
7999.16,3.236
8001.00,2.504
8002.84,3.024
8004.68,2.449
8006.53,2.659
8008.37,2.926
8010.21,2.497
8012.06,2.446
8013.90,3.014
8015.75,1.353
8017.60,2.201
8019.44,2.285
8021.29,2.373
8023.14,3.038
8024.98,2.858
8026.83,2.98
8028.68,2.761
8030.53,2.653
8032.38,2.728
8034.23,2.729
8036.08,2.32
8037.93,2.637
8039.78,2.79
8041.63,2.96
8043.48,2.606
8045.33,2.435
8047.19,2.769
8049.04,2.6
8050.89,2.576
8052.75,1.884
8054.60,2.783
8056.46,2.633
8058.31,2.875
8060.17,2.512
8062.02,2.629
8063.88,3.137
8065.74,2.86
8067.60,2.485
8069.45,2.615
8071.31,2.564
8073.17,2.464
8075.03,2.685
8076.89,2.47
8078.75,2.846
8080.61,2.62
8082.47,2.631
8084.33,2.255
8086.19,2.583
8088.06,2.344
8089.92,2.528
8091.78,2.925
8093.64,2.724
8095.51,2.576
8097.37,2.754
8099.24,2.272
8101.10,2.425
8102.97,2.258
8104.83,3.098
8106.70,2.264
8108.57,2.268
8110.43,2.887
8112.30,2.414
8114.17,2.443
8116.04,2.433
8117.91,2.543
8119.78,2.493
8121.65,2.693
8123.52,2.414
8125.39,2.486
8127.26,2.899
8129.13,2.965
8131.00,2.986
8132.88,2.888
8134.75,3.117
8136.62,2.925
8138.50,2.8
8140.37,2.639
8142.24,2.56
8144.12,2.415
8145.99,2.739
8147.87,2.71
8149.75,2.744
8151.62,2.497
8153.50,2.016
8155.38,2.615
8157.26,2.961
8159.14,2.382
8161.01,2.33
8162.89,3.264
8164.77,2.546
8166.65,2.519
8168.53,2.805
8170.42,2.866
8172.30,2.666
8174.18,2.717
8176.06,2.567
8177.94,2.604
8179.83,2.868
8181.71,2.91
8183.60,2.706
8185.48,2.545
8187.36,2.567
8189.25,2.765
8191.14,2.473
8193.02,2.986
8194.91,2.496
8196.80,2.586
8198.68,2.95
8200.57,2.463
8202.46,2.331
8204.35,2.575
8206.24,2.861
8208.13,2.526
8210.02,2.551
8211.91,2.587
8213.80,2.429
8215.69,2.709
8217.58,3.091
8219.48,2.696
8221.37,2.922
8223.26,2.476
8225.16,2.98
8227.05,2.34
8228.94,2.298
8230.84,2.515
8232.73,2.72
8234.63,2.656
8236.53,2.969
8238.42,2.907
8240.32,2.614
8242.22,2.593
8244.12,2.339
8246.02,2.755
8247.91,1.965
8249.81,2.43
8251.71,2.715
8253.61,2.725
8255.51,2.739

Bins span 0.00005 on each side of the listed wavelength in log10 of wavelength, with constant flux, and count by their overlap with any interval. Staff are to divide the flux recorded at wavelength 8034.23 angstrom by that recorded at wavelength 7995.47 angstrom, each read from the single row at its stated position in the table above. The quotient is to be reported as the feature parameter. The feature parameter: 0.94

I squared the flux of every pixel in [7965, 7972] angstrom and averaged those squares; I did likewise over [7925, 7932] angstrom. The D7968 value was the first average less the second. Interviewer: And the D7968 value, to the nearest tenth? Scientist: -1.1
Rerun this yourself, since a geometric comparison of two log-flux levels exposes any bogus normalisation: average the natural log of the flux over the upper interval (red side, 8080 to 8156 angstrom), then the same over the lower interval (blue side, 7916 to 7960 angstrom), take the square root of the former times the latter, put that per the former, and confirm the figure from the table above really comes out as 1.00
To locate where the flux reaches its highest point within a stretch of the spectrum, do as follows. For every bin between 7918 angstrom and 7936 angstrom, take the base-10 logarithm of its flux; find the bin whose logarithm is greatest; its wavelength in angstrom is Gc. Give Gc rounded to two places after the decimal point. 7922.17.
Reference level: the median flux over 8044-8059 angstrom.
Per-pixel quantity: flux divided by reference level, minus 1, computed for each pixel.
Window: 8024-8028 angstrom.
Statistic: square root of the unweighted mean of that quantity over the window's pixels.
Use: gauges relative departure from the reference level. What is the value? 0.34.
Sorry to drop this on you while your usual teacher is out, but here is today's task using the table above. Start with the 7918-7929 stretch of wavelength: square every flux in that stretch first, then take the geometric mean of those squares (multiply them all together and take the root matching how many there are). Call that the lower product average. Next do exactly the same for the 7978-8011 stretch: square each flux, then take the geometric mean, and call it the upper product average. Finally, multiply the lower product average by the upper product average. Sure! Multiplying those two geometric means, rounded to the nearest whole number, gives 45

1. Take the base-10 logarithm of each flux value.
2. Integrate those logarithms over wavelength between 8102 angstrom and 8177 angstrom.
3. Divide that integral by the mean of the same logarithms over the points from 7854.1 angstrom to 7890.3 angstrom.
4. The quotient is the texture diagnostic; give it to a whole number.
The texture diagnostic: 72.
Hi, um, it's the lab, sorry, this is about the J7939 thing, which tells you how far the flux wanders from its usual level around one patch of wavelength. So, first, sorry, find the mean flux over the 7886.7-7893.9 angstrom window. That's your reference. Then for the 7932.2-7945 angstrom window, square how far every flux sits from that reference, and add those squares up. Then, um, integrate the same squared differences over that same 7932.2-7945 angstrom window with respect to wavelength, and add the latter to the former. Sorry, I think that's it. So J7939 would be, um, 3.2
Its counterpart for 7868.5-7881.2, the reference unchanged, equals 3.9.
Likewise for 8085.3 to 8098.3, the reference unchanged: 1.2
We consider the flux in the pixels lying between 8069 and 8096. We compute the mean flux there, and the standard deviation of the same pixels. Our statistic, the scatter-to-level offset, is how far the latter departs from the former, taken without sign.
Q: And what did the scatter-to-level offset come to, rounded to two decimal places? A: 2.42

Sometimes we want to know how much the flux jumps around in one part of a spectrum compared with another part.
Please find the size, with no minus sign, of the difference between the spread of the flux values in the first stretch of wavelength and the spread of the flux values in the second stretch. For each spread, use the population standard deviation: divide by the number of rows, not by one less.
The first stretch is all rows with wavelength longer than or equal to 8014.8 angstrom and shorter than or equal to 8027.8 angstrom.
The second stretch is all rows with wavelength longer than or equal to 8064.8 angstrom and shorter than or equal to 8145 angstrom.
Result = 0.31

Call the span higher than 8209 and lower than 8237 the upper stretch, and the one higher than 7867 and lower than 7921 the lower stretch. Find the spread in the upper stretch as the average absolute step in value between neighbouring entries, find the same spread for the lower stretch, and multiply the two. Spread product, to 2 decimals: 0.12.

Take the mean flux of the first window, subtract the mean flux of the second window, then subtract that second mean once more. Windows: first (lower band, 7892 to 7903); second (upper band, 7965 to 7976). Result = -2.39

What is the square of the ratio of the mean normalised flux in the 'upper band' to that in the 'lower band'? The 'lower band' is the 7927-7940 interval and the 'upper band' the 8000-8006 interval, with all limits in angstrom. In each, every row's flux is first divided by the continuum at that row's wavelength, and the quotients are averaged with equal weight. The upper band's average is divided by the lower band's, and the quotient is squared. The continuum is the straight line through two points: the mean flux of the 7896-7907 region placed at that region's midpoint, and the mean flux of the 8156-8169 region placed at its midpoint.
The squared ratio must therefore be 1.04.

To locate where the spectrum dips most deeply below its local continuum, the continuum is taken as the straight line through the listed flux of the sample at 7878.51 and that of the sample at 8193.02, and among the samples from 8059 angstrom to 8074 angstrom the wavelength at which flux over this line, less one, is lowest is 8073.17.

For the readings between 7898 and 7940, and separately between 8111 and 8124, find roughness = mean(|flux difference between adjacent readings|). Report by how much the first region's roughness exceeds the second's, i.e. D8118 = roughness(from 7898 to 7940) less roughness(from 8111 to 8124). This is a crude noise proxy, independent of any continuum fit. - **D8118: 0.23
